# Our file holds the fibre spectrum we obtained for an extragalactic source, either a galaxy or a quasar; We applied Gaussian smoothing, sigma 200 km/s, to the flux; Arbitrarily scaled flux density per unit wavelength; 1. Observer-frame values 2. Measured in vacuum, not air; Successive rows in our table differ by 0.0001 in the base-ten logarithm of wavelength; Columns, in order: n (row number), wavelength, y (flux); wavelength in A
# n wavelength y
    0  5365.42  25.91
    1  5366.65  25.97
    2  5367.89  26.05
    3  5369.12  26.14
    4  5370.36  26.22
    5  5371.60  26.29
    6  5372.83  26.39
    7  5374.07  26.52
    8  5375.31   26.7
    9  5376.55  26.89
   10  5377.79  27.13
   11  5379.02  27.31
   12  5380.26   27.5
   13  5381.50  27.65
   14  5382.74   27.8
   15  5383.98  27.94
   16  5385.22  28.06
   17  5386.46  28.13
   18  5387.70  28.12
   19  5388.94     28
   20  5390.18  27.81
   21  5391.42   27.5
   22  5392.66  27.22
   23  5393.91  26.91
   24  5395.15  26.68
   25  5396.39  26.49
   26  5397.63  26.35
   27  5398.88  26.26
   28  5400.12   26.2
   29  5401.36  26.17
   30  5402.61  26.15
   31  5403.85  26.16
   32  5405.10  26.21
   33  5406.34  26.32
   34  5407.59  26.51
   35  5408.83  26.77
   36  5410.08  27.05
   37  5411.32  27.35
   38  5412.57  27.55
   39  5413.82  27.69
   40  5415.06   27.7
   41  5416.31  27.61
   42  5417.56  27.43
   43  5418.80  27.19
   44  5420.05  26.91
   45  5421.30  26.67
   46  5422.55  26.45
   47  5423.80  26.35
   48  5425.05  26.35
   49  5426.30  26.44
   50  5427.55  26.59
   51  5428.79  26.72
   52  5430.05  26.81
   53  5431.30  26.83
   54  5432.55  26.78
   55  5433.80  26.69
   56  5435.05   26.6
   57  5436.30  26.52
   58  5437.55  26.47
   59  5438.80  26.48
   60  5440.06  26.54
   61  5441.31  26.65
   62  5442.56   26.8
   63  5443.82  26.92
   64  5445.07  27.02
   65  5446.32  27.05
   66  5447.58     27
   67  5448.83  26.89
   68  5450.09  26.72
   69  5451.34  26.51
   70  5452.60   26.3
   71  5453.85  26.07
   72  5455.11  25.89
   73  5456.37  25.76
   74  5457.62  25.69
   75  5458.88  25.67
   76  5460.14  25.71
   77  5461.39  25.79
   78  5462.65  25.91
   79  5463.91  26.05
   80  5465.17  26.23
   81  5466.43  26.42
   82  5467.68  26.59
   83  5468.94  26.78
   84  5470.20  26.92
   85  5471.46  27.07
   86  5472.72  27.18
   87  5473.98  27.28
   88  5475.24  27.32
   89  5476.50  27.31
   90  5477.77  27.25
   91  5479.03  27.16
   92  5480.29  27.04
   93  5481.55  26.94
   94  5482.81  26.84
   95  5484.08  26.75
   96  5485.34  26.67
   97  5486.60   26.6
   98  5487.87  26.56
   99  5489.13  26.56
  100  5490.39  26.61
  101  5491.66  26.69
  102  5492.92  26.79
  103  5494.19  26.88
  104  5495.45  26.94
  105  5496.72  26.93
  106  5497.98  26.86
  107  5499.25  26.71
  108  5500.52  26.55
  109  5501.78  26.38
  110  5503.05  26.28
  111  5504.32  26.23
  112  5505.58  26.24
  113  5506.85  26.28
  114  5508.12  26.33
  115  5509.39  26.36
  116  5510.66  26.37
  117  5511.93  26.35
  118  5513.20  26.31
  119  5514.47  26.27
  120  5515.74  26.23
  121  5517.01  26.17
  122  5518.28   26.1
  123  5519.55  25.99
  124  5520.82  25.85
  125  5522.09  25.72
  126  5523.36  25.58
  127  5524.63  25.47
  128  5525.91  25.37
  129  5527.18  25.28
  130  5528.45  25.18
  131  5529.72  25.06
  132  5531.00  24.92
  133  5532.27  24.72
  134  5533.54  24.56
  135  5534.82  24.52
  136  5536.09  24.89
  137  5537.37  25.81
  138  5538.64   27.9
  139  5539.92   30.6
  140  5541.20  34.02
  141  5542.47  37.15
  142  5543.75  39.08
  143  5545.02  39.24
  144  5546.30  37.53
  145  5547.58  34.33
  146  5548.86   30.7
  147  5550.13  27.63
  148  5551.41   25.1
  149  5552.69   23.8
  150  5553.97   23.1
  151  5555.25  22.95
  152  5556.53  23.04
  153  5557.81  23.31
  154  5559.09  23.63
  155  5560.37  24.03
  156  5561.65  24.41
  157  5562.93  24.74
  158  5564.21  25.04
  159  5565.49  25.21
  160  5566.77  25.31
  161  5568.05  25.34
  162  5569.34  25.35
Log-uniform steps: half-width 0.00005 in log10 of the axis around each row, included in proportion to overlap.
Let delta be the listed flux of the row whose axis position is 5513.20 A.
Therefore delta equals 26.31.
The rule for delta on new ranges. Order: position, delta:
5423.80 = 26.35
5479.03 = 27.16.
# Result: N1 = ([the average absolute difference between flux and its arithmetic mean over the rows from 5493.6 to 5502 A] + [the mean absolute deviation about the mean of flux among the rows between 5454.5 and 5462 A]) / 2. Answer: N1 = 0.12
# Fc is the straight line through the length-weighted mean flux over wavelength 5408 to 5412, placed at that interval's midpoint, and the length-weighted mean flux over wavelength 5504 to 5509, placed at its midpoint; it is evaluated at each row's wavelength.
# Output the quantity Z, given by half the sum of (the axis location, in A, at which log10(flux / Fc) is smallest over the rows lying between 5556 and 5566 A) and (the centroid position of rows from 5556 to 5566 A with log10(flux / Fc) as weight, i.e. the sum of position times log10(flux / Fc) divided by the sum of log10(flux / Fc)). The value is 5558.1 A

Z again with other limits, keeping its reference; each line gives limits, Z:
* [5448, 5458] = 5456.6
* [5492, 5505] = 5500.3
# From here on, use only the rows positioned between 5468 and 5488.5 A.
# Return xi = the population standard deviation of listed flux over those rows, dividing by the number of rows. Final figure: 0.25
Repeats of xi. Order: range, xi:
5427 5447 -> 0.18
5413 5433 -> 0.46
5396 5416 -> 0.57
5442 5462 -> 0.54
